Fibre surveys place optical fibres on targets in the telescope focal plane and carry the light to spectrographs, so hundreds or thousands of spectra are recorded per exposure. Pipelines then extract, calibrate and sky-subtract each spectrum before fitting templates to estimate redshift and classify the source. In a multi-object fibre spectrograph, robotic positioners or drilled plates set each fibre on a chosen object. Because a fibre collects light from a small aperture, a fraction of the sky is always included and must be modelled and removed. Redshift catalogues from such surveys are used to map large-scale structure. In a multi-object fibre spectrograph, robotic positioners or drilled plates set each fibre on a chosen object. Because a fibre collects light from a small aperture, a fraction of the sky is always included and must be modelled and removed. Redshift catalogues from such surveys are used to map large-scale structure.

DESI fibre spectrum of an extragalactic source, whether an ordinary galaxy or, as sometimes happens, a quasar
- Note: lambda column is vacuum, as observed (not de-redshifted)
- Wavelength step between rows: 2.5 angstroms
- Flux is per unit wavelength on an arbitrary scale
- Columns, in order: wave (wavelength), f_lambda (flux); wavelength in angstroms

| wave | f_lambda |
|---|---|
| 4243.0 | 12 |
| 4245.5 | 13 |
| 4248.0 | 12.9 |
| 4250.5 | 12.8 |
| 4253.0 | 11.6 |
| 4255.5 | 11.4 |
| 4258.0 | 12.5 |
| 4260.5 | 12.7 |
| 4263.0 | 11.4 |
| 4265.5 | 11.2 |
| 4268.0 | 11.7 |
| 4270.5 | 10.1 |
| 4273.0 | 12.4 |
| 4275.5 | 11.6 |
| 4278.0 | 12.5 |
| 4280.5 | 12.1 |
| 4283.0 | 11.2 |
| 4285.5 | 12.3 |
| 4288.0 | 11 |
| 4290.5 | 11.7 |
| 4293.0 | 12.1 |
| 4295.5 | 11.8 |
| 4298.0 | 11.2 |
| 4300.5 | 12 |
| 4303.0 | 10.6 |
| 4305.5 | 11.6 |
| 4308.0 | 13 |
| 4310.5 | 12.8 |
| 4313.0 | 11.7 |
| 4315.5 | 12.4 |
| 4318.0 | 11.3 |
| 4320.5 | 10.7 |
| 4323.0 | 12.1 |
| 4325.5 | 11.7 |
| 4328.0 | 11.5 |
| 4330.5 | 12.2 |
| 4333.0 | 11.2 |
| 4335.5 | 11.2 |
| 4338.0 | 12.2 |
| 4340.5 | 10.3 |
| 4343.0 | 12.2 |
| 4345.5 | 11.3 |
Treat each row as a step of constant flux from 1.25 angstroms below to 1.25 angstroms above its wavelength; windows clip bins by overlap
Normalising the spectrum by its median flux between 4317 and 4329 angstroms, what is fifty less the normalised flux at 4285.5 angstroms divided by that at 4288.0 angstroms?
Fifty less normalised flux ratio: 48.9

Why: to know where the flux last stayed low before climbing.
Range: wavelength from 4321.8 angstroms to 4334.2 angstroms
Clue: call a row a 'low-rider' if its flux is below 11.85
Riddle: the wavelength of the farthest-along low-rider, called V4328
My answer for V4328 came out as 4333.0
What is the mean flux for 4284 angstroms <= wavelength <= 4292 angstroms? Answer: 11.7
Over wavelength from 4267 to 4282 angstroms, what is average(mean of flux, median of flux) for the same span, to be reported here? 11.8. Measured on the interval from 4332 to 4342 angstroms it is 11.2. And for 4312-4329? 11.7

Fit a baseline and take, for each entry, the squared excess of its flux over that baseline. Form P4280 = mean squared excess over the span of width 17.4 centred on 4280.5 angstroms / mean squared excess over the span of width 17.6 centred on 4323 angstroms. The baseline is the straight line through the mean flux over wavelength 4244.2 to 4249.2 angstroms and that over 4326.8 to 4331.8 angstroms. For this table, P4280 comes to 1.8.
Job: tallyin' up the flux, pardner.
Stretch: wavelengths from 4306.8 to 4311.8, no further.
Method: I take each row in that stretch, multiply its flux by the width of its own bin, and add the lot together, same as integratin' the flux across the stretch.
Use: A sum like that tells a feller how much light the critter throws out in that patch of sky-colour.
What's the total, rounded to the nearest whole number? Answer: 64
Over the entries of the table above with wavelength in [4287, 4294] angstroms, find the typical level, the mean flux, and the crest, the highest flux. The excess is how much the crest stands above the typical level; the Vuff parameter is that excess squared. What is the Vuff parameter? 0.25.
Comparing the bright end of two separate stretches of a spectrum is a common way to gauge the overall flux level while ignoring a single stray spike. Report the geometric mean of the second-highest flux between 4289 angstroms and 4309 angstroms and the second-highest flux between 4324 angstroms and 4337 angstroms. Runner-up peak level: 11.9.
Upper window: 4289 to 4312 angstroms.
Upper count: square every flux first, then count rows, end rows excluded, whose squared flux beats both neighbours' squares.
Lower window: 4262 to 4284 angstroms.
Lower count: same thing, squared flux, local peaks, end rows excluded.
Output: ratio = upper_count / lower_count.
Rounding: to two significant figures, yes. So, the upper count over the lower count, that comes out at 1.0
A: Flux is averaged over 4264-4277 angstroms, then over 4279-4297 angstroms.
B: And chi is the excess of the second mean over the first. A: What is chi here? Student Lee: 0.3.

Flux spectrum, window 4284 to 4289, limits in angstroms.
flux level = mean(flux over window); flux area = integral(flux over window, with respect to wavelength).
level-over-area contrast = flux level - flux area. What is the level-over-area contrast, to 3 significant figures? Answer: -46.6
